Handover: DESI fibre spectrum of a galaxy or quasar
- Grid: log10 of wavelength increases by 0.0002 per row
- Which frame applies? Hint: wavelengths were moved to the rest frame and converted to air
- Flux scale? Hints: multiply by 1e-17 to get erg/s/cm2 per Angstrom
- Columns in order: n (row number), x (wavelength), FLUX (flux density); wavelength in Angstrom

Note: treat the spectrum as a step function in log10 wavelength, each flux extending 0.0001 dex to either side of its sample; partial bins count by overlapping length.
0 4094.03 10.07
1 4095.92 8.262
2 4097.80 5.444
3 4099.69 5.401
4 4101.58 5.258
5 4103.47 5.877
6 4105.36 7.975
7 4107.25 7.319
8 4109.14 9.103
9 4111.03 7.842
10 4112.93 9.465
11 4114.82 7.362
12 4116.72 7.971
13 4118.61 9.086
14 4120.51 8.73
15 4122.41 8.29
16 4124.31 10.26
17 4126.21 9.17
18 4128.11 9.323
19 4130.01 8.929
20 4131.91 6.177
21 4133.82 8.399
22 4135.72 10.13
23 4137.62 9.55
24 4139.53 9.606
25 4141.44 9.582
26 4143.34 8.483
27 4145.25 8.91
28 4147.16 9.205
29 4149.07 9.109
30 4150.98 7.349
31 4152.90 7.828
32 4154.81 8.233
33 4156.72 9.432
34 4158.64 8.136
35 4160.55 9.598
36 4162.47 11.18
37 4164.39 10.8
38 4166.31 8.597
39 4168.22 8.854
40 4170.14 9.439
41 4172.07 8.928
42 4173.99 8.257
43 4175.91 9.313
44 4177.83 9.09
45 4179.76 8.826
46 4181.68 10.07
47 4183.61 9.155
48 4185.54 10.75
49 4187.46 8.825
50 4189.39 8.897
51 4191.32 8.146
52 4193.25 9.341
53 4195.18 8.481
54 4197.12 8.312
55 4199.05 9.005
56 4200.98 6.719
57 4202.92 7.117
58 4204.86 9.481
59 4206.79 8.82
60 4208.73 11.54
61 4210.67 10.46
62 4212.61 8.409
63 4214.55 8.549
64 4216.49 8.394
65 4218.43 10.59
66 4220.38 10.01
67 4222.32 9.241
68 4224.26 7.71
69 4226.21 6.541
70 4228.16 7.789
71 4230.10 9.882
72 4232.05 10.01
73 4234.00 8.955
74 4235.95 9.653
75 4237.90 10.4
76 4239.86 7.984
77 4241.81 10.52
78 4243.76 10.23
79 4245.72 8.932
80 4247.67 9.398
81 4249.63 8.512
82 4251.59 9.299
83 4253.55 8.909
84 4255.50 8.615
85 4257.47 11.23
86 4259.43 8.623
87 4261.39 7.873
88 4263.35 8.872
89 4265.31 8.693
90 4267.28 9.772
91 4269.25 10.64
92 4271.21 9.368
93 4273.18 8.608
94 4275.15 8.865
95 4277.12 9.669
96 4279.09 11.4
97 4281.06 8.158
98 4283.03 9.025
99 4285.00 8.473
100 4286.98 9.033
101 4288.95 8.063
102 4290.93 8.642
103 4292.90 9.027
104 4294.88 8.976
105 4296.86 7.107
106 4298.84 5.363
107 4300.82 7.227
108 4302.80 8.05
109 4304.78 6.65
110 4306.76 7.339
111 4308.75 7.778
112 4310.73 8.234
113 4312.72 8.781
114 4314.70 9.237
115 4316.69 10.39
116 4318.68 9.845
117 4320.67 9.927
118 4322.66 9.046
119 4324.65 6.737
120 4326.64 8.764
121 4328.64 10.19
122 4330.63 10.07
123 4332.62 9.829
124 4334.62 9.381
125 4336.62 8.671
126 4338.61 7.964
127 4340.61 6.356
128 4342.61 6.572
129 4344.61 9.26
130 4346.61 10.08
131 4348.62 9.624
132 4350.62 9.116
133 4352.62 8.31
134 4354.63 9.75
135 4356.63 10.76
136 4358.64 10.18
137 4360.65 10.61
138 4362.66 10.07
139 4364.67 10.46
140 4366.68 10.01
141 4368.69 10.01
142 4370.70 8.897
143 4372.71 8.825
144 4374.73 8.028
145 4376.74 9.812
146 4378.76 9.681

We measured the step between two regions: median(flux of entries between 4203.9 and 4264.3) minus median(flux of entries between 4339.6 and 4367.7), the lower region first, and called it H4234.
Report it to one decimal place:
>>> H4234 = -0.9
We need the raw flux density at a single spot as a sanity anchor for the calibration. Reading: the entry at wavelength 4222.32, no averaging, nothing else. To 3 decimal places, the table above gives 9.241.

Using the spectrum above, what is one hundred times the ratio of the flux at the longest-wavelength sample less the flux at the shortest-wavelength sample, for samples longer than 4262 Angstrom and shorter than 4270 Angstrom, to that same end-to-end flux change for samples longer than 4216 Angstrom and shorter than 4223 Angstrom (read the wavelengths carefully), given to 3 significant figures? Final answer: 209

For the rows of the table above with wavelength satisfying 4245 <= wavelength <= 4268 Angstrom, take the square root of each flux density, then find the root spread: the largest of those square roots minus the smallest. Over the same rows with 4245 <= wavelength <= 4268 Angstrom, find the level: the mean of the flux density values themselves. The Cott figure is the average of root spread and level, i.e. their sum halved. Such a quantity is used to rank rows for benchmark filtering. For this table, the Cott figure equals 4.80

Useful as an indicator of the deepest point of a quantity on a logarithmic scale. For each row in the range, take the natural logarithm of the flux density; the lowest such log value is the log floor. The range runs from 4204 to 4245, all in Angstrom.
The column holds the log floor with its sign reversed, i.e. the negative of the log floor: -1.88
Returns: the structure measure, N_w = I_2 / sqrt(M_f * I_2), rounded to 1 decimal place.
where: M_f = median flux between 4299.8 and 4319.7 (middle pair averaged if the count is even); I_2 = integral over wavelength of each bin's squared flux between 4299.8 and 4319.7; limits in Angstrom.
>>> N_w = 13.2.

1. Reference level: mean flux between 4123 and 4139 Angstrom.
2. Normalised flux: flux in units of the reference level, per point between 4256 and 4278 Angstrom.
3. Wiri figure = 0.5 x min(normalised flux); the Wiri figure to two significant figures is 0.44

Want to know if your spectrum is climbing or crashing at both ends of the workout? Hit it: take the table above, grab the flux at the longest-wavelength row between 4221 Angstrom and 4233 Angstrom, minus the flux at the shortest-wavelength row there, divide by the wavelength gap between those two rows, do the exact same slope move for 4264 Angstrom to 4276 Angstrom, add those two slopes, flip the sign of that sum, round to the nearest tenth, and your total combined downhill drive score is -0.1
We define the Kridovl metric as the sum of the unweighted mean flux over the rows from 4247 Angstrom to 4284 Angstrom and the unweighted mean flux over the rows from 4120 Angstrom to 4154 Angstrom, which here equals 18.1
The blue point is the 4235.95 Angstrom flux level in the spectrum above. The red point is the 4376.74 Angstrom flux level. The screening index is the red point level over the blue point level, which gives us 1.02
